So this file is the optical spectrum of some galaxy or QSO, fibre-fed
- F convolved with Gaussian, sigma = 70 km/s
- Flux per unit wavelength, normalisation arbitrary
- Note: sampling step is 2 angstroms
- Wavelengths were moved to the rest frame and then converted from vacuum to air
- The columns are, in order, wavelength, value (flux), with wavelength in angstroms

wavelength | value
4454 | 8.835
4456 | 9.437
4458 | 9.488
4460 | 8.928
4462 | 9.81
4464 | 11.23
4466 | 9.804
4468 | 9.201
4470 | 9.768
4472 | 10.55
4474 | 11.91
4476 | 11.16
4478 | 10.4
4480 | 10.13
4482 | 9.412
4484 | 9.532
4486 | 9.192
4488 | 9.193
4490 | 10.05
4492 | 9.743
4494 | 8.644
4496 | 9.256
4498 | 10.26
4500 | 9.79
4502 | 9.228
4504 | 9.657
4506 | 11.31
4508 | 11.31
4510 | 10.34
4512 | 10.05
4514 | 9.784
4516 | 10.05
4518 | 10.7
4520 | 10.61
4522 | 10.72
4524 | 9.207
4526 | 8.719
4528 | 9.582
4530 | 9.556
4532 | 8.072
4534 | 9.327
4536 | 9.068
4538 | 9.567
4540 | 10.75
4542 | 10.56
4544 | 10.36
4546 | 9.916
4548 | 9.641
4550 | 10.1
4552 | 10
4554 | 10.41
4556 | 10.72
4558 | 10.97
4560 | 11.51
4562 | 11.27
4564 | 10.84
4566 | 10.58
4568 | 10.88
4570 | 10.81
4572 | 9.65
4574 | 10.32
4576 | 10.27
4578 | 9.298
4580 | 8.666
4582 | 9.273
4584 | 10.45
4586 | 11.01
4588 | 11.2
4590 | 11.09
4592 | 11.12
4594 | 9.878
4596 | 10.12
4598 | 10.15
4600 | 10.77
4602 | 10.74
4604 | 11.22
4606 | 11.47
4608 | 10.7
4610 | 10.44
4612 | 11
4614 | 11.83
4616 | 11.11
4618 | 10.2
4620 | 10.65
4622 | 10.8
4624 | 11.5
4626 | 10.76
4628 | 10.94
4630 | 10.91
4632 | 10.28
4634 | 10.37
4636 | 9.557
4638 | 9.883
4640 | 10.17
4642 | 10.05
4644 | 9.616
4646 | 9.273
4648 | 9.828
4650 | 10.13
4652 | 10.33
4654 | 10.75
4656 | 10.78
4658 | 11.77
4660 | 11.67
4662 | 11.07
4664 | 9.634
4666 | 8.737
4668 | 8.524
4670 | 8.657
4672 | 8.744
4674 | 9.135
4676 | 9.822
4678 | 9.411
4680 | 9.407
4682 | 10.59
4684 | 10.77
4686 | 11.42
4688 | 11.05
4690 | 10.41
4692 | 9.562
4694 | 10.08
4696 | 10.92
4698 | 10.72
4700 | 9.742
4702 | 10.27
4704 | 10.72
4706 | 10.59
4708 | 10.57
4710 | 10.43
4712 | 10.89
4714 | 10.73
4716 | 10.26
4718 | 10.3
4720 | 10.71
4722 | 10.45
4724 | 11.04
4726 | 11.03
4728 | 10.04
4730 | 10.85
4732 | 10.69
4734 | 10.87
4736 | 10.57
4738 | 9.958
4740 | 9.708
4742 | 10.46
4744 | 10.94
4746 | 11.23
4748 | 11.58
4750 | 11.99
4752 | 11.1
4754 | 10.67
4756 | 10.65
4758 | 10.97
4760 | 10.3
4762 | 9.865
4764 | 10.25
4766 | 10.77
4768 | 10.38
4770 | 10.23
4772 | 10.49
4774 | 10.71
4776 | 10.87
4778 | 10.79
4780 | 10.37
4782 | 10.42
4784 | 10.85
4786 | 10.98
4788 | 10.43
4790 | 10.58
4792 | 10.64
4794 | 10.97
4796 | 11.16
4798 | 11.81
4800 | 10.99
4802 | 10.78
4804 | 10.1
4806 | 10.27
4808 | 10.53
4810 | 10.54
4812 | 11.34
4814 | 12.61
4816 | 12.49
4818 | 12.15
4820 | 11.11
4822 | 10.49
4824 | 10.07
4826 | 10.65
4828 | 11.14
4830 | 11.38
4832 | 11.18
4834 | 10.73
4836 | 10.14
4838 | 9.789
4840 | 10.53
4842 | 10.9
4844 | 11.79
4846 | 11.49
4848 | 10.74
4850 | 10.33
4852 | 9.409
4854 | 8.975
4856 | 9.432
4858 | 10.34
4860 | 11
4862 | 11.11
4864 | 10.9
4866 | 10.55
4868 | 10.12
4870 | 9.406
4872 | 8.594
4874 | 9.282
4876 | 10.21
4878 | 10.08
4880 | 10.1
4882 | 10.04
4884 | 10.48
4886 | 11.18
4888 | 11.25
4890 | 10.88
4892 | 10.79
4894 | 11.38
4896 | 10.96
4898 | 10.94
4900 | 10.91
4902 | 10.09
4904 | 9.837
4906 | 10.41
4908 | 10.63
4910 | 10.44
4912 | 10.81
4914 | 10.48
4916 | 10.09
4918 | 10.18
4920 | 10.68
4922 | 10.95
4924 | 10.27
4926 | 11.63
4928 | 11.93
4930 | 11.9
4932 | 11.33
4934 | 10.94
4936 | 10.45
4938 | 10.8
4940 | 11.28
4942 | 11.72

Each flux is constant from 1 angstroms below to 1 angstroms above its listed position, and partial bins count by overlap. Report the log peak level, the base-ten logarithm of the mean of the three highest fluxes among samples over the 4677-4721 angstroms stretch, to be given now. 1.05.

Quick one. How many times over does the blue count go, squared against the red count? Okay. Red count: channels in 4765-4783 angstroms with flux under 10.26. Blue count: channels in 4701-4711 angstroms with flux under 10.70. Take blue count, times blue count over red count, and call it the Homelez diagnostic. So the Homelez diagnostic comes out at 16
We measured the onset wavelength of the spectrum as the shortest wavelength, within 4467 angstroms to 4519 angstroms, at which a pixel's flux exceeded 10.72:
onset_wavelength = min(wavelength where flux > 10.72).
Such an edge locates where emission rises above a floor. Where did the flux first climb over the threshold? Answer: 4474 angstroms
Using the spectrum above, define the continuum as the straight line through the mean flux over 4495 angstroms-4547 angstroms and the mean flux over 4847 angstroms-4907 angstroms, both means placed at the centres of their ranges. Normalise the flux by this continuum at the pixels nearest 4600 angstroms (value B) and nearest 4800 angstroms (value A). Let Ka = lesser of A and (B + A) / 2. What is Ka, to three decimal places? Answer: 1.074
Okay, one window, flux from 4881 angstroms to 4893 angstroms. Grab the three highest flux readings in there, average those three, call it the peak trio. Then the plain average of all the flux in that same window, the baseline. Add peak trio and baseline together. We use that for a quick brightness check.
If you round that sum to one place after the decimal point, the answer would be 21.9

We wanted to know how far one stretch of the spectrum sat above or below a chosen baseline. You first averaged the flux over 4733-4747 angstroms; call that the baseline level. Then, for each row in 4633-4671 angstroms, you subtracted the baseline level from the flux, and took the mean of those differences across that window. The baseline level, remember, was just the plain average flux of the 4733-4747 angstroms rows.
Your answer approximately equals -0.5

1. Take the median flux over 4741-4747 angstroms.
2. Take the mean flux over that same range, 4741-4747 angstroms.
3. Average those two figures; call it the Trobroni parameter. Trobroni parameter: 10.9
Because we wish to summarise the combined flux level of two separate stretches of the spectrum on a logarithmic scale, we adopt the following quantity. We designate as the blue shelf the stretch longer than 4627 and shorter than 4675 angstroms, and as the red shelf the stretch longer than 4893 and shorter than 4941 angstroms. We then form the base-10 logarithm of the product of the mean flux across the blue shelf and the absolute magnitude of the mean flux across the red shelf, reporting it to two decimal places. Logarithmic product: 2.04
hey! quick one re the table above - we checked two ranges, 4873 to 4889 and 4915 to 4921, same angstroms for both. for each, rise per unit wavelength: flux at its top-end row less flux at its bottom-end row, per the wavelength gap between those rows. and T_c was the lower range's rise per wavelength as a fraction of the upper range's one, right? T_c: 1.0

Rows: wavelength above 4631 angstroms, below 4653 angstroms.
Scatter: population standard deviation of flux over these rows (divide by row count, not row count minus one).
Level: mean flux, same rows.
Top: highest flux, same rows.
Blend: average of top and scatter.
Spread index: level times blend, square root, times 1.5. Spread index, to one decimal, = 11.0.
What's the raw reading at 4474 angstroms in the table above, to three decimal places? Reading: 11.910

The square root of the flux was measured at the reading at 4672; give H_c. 2.96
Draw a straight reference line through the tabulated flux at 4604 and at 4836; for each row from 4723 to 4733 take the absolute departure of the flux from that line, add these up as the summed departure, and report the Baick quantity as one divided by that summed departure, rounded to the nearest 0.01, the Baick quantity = 0.61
